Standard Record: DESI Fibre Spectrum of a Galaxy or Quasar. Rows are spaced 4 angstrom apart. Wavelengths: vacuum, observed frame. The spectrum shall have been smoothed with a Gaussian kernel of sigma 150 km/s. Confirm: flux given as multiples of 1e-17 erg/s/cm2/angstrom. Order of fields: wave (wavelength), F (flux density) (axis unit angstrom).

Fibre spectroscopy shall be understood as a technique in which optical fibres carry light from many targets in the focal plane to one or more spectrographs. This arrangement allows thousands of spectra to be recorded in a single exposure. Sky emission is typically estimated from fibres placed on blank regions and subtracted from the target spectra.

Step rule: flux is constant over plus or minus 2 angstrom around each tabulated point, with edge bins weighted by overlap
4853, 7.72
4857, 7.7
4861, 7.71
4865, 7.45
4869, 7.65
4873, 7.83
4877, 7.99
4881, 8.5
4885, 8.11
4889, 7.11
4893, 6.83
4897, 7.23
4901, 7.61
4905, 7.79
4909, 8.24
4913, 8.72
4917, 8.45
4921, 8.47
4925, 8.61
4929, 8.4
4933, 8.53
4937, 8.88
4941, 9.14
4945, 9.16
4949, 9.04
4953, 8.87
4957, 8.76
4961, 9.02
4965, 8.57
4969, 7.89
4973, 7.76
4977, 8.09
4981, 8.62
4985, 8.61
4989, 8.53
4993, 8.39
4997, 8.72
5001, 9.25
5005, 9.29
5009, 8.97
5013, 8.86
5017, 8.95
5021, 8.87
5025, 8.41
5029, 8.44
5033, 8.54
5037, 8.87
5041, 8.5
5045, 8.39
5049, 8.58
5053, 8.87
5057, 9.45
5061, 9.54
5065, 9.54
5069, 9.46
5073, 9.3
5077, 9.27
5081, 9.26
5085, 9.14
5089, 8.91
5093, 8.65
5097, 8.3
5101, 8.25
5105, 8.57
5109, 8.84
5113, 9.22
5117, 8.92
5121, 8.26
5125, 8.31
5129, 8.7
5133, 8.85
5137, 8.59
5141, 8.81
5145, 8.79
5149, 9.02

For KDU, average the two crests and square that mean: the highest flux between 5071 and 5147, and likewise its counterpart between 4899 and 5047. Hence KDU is 86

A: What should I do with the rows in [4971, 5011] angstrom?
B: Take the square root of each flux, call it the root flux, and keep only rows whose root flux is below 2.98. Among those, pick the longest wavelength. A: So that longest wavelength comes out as 4997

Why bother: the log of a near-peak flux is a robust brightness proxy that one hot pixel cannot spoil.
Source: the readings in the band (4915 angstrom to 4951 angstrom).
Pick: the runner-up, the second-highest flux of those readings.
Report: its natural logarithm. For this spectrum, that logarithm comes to 2.21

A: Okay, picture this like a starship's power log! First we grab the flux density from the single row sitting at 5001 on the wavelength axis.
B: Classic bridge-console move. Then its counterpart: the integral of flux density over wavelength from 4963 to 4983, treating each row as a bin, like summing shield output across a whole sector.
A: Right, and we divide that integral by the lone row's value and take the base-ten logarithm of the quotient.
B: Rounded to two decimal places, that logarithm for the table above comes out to 1.25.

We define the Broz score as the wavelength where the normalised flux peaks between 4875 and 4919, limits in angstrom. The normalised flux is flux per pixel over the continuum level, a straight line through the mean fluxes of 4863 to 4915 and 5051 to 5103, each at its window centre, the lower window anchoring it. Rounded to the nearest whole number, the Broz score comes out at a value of 4881 angstrom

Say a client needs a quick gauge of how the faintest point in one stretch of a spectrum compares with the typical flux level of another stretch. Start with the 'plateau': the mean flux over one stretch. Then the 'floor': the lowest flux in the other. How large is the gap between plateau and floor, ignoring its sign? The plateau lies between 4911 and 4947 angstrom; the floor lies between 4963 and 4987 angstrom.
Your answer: 0.95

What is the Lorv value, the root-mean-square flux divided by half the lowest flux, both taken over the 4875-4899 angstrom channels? 2.24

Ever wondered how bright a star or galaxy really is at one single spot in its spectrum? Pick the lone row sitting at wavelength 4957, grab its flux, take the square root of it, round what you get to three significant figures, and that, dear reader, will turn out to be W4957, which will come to 2.96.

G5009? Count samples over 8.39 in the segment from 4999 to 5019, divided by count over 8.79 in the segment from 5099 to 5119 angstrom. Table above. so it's 1.7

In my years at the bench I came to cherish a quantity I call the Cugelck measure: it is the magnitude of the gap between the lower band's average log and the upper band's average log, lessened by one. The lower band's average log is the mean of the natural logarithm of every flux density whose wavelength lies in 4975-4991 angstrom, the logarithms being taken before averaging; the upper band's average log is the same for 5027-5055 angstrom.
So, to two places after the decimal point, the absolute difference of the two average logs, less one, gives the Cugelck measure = -0.98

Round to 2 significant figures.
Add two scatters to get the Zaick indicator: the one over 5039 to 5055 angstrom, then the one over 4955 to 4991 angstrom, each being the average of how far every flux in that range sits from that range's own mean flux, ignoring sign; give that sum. 0.49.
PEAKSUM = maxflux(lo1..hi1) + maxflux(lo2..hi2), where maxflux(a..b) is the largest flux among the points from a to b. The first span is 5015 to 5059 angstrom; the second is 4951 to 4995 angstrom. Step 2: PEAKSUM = 18.5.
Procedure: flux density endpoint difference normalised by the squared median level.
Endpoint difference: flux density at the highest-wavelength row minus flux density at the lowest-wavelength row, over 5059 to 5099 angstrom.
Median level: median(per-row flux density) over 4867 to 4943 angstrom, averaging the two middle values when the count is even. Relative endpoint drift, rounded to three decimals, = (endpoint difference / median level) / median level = -0.018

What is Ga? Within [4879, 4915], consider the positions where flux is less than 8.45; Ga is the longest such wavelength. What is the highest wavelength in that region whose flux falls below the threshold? 4909 angstrom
